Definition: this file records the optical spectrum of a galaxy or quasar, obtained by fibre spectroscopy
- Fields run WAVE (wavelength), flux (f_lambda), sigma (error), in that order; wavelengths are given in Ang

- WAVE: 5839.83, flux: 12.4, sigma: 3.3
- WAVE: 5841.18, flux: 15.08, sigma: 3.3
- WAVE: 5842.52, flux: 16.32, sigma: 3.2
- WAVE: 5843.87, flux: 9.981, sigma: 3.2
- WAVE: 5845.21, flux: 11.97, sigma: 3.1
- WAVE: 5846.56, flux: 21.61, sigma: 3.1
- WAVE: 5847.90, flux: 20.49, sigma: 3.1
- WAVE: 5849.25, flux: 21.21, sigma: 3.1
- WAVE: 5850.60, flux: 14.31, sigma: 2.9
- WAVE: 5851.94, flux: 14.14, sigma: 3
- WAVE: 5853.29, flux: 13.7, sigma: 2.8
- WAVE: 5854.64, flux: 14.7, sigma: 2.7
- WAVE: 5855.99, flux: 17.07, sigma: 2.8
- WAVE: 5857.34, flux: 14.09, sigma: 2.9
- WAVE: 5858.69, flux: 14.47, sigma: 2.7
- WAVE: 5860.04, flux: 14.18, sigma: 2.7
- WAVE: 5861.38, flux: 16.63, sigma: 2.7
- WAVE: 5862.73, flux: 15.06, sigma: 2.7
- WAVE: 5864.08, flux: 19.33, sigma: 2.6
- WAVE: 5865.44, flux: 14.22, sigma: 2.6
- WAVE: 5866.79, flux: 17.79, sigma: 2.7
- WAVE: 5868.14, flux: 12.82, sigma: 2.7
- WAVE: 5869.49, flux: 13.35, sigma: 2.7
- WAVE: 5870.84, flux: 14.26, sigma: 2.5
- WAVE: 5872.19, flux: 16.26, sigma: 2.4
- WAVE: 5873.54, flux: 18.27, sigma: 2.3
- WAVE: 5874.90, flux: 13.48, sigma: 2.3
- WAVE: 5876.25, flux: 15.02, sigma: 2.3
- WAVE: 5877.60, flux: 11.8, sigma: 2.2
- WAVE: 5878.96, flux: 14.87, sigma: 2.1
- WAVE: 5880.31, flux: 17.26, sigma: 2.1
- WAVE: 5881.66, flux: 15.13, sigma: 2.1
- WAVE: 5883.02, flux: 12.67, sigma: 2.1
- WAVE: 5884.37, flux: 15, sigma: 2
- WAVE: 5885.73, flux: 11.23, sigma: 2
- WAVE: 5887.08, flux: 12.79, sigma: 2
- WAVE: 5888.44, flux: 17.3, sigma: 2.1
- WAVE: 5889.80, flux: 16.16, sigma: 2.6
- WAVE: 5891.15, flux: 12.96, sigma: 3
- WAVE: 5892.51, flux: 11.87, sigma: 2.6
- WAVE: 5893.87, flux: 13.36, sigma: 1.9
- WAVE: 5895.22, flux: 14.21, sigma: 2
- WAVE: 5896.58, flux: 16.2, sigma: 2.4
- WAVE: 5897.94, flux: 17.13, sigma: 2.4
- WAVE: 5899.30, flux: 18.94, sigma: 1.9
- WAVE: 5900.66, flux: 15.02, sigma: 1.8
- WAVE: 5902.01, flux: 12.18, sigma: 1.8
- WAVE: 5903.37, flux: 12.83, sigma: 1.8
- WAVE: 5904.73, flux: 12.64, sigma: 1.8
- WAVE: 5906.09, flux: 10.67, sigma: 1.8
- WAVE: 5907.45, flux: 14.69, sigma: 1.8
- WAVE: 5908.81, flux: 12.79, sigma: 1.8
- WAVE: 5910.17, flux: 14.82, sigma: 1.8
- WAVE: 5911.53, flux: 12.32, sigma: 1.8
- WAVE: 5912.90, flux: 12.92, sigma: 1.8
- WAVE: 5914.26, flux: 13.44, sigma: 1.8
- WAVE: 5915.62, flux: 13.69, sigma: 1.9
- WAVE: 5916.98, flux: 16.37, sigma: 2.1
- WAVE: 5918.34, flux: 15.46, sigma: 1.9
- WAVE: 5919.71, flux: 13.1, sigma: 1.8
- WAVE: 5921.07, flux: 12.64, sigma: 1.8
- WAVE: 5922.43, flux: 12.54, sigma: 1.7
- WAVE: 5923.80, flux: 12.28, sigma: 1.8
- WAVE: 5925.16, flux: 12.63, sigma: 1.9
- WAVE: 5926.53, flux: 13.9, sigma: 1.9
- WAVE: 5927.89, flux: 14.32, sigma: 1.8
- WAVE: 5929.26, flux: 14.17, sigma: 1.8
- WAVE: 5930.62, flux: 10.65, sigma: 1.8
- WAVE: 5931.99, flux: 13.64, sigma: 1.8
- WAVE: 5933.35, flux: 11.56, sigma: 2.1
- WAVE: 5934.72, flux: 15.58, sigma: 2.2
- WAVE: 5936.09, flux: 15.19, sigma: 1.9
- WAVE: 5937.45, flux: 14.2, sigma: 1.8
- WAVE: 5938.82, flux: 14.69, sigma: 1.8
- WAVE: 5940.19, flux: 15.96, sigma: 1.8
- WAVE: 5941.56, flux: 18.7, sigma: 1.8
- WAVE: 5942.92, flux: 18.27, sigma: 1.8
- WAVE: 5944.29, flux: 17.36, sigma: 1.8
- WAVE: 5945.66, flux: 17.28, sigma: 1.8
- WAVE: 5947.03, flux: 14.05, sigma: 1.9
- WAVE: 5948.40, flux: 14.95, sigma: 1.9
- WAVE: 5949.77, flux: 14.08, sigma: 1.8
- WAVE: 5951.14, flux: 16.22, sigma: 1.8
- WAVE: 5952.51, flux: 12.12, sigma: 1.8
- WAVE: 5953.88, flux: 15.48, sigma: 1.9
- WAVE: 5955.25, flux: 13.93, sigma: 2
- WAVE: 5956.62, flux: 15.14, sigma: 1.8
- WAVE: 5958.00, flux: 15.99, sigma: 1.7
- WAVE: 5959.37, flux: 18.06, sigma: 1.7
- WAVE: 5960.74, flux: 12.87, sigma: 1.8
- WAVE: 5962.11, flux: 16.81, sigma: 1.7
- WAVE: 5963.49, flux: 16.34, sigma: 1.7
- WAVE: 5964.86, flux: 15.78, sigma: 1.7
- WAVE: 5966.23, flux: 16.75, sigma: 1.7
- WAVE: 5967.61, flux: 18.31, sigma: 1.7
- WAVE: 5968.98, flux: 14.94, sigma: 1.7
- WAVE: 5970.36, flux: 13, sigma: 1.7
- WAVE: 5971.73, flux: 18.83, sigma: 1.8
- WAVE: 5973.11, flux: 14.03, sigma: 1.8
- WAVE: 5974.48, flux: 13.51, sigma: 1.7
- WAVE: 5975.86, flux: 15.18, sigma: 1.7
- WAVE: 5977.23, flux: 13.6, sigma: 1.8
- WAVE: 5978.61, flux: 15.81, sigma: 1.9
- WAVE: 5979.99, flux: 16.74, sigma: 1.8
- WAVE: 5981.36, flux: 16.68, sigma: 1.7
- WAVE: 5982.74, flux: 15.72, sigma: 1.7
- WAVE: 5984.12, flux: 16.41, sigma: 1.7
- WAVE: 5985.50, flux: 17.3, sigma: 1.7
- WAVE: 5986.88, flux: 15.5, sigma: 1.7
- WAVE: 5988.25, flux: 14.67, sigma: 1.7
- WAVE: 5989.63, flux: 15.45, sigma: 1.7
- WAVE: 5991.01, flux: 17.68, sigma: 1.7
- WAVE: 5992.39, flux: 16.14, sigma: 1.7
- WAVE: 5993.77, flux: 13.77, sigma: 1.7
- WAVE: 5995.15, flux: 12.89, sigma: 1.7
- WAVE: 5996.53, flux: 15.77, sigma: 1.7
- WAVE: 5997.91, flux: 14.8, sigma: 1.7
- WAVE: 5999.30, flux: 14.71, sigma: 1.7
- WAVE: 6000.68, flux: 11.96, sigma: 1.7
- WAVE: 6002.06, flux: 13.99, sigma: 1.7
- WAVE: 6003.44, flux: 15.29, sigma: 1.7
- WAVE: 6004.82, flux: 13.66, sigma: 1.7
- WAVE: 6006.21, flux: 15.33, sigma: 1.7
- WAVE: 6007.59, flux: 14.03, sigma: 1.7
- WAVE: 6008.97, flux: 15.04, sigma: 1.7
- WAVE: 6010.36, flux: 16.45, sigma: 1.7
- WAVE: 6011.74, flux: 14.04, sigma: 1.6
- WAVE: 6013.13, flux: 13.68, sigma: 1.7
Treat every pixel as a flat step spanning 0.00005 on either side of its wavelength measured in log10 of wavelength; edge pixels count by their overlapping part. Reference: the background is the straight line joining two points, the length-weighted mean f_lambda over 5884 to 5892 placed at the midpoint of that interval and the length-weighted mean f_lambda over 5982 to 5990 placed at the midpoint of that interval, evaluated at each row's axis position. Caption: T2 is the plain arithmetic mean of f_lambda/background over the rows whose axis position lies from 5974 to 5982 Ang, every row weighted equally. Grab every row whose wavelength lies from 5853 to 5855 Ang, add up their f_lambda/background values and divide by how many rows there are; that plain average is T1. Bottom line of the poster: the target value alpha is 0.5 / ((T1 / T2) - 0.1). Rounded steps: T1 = 1.05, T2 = 0.97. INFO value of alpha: 0.51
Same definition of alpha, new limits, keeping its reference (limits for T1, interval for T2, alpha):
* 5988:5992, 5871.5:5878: 0.60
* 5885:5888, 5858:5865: 0.79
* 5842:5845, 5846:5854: 0.76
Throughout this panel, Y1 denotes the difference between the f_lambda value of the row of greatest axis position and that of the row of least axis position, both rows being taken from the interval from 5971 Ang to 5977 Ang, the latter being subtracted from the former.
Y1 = -4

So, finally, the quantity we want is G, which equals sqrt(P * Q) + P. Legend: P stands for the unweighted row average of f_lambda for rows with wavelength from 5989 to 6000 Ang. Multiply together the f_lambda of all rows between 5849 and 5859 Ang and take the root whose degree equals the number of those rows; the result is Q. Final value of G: 30.4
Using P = 15.2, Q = 15.3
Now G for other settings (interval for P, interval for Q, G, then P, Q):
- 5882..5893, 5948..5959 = 28.0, 13.7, 14.7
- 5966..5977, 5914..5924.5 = 30.1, 15.6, 13.6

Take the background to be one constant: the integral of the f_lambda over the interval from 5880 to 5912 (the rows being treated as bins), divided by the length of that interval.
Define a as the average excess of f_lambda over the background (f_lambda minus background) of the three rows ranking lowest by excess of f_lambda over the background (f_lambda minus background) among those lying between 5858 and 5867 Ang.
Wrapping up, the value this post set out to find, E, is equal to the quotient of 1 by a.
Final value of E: 7.2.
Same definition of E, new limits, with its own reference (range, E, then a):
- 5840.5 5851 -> -0.5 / -2.1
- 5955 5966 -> -5.8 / -0.2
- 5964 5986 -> -1.3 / -0.8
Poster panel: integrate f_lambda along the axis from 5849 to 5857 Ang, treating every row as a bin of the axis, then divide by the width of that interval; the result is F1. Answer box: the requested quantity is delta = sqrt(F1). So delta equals 3.94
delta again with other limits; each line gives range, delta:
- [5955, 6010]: 3.91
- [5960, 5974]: 3.97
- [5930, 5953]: 3.87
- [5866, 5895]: 3.80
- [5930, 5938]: 3.67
